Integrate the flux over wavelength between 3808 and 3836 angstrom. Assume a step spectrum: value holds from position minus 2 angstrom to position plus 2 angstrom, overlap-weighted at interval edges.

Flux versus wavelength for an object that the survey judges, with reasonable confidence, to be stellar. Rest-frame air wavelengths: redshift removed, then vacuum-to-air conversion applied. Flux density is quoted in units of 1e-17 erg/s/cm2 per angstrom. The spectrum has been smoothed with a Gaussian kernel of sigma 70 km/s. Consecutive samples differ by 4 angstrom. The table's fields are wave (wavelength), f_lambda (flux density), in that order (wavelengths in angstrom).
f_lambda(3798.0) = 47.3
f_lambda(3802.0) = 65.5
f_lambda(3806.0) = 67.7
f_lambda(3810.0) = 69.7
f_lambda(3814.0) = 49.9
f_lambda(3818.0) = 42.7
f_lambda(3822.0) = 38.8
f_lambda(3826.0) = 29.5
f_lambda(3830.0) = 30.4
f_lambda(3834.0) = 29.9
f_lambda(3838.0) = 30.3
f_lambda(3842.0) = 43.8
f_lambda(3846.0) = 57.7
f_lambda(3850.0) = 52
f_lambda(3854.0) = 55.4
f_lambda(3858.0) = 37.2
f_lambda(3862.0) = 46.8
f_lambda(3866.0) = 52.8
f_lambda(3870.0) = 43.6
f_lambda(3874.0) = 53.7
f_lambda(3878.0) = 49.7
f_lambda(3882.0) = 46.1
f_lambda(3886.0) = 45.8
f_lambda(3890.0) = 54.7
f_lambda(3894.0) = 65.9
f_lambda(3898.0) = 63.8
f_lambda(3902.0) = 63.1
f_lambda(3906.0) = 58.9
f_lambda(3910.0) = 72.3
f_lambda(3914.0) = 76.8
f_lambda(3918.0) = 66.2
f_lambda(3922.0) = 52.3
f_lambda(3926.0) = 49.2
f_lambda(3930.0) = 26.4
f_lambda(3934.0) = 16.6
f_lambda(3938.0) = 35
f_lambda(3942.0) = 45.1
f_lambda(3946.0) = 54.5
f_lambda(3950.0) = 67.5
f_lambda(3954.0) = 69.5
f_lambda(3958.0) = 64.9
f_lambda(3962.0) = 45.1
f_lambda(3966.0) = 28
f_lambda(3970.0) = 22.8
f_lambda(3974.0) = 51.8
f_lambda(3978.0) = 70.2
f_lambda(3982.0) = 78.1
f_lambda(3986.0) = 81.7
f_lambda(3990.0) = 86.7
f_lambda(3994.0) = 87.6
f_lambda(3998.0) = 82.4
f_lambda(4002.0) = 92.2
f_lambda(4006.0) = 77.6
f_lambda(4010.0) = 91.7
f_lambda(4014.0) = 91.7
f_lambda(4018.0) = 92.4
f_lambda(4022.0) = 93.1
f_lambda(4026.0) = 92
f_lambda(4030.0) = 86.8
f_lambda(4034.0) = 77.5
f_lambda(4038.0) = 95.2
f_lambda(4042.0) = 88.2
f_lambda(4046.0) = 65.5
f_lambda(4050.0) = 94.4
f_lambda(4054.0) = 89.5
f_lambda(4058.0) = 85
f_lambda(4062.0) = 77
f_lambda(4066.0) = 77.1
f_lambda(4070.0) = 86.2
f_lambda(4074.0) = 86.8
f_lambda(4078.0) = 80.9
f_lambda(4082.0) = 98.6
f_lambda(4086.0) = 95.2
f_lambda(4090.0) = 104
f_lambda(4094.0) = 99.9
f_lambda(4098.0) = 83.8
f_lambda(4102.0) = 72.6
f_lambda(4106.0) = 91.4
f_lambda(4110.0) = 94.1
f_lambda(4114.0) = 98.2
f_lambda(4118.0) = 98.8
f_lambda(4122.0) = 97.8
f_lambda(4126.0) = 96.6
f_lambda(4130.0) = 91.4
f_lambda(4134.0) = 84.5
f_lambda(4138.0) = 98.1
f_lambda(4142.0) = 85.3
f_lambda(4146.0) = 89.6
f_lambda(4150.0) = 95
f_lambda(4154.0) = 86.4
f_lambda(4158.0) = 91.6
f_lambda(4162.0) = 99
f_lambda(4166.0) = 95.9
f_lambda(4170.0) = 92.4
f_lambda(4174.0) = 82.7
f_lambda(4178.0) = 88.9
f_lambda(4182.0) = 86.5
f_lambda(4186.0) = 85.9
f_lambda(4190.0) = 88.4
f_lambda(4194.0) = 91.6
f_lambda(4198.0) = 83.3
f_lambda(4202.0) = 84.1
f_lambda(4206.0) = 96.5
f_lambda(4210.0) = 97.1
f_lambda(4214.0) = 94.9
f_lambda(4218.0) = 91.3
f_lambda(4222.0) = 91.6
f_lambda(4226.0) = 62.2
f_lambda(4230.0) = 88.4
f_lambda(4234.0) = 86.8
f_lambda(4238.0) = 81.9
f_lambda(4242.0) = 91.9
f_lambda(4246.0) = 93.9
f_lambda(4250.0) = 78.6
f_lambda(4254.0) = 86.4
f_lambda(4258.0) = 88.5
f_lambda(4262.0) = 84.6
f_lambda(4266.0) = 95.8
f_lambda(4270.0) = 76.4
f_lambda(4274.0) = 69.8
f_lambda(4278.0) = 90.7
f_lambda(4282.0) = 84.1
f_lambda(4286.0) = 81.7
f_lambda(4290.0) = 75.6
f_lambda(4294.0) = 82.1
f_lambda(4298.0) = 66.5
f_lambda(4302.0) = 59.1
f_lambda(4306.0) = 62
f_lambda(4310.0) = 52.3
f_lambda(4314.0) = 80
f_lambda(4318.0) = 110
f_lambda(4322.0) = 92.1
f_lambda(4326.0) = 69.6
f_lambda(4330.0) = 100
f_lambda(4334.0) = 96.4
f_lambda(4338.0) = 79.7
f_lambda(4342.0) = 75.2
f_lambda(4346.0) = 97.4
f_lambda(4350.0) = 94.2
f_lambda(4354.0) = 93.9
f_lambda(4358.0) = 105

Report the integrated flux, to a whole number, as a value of 1164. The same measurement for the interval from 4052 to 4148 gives 8650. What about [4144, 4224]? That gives 7251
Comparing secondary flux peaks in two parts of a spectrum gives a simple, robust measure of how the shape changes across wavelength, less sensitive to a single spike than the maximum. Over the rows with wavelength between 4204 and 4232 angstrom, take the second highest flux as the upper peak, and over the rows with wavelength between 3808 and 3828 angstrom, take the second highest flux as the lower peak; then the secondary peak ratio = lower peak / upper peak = 0.52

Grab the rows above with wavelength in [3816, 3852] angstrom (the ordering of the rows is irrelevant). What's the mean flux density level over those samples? 39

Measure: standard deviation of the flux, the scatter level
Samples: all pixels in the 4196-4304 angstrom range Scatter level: 10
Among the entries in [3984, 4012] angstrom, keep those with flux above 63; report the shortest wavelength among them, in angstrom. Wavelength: 3986.0 angstrom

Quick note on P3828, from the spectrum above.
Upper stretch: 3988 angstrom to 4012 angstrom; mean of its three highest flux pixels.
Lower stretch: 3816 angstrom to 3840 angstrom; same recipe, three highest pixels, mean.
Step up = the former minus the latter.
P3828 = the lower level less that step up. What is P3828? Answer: -16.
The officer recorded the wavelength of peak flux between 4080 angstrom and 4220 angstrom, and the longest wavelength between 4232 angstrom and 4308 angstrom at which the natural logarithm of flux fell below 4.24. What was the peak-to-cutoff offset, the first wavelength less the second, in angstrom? -216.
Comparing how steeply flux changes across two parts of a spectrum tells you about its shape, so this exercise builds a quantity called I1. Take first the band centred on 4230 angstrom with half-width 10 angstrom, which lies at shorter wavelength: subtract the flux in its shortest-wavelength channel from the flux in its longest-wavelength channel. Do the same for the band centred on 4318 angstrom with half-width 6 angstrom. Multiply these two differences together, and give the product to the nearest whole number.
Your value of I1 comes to -117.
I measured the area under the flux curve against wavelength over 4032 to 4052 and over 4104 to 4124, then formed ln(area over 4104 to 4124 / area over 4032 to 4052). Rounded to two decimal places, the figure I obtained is 0.13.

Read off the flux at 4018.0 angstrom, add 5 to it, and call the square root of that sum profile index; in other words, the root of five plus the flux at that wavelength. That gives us 9.87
